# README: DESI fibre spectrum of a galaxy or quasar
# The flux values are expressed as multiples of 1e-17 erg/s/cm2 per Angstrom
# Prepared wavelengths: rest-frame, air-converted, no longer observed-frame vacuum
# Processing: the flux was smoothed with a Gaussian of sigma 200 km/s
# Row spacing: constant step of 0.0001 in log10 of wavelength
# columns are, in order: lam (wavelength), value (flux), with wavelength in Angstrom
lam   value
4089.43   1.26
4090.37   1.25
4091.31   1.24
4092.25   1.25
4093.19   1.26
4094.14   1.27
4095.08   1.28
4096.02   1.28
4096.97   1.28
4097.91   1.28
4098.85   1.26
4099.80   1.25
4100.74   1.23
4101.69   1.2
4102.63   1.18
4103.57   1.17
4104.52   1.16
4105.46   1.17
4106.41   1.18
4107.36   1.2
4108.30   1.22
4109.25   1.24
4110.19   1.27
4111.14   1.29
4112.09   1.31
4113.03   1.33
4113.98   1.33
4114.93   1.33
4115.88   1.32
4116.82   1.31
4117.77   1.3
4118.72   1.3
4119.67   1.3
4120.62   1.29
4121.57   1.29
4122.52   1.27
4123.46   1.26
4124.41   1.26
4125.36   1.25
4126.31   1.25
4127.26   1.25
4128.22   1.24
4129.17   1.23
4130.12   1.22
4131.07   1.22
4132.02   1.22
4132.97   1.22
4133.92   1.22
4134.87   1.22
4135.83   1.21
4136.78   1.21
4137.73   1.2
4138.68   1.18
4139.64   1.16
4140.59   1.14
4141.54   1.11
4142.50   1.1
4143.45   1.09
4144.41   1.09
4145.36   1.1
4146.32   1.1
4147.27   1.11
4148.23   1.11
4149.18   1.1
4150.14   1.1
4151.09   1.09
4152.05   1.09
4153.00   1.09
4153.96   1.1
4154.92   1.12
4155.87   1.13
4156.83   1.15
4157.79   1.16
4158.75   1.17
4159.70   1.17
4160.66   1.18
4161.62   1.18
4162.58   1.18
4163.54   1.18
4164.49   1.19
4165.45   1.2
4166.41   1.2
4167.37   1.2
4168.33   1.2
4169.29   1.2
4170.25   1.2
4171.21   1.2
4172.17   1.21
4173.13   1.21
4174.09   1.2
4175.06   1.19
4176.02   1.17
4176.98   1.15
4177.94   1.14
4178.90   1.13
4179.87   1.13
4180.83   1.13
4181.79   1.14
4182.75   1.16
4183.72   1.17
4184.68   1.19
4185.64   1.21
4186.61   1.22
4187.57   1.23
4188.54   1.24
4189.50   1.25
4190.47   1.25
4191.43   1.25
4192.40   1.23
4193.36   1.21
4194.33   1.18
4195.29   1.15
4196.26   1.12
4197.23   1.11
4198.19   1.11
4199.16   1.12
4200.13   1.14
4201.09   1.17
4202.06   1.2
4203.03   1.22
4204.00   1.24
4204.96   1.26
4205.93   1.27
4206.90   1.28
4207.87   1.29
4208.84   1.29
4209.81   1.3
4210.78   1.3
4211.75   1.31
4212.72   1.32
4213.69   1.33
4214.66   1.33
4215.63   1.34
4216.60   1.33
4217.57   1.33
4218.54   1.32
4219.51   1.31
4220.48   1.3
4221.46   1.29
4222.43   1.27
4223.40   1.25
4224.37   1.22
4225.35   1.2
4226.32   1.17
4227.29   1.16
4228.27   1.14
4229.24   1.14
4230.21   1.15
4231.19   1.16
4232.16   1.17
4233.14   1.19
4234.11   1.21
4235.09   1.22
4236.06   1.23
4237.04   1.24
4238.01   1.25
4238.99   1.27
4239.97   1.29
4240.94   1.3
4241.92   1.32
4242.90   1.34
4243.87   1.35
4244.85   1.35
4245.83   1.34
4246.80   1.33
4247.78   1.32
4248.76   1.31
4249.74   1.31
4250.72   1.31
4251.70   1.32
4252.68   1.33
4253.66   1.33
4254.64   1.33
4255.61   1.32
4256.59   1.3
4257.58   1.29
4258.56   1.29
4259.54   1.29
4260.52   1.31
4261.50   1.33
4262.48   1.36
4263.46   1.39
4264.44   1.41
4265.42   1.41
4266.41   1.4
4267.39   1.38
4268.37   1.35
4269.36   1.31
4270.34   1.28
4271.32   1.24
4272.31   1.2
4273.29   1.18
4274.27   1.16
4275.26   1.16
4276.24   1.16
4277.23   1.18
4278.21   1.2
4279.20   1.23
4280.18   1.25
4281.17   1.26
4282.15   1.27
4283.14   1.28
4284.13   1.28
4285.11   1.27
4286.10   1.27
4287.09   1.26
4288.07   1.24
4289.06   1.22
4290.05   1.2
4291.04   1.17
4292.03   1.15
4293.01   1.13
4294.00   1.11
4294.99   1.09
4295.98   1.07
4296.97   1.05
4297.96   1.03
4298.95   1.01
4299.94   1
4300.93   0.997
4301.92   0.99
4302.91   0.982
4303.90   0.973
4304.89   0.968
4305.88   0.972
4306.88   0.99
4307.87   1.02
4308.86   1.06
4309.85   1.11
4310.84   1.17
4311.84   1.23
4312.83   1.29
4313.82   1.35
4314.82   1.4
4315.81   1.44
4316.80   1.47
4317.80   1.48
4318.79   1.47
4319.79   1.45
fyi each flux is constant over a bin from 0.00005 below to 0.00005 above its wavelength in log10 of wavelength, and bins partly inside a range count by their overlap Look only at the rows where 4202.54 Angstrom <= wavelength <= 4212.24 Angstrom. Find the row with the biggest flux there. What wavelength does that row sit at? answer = 4211.75 Angstrom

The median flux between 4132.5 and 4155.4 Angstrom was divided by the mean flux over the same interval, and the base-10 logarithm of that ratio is -0.010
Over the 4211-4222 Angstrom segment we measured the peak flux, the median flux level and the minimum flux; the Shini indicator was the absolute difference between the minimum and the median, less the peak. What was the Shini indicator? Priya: -1.31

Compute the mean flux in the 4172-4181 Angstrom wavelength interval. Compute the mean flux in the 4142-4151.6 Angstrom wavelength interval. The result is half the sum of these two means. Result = 1.13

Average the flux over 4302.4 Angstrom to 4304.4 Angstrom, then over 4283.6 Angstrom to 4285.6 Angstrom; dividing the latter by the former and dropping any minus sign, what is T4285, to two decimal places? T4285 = 1.30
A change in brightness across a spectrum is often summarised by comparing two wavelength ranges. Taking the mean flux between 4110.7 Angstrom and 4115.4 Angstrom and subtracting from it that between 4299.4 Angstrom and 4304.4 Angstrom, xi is 0.33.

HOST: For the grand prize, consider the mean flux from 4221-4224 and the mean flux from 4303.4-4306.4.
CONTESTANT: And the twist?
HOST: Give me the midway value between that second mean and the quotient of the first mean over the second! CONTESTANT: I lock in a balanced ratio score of 1.14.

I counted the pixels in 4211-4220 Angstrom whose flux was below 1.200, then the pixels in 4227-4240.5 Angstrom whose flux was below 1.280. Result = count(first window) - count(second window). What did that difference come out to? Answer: -13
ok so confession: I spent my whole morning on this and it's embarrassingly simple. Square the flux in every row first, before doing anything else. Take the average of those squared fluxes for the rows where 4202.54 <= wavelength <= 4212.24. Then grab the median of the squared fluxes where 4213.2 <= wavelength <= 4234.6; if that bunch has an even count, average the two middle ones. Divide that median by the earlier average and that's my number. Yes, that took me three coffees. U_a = 0.94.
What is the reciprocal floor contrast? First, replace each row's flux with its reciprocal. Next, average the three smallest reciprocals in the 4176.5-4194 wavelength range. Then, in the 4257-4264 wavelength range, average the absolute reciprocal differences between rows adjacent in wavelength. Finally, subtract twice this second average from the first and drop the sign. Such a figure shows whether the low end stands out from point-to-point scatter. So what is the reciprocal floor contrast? 0.781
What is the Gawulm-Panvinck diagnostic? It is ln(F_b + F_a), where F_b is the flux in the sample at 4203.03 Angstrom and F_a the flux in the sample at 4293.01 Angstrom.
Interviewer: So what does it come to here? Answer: 0.85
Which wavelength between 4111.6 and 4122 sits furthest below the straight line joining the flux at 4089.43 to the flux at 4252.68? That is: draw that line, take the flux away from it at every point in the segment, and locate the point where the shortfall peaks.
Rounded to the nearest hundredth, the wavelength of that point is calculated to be 4121.57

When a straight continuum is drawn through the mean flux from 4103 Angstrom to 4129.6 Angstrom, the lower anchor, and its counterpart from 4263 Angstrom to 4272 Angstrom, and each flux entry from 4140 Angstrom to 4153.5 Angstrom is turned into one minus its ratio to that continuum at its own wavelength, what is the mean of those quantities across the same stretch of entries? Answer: 0.14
